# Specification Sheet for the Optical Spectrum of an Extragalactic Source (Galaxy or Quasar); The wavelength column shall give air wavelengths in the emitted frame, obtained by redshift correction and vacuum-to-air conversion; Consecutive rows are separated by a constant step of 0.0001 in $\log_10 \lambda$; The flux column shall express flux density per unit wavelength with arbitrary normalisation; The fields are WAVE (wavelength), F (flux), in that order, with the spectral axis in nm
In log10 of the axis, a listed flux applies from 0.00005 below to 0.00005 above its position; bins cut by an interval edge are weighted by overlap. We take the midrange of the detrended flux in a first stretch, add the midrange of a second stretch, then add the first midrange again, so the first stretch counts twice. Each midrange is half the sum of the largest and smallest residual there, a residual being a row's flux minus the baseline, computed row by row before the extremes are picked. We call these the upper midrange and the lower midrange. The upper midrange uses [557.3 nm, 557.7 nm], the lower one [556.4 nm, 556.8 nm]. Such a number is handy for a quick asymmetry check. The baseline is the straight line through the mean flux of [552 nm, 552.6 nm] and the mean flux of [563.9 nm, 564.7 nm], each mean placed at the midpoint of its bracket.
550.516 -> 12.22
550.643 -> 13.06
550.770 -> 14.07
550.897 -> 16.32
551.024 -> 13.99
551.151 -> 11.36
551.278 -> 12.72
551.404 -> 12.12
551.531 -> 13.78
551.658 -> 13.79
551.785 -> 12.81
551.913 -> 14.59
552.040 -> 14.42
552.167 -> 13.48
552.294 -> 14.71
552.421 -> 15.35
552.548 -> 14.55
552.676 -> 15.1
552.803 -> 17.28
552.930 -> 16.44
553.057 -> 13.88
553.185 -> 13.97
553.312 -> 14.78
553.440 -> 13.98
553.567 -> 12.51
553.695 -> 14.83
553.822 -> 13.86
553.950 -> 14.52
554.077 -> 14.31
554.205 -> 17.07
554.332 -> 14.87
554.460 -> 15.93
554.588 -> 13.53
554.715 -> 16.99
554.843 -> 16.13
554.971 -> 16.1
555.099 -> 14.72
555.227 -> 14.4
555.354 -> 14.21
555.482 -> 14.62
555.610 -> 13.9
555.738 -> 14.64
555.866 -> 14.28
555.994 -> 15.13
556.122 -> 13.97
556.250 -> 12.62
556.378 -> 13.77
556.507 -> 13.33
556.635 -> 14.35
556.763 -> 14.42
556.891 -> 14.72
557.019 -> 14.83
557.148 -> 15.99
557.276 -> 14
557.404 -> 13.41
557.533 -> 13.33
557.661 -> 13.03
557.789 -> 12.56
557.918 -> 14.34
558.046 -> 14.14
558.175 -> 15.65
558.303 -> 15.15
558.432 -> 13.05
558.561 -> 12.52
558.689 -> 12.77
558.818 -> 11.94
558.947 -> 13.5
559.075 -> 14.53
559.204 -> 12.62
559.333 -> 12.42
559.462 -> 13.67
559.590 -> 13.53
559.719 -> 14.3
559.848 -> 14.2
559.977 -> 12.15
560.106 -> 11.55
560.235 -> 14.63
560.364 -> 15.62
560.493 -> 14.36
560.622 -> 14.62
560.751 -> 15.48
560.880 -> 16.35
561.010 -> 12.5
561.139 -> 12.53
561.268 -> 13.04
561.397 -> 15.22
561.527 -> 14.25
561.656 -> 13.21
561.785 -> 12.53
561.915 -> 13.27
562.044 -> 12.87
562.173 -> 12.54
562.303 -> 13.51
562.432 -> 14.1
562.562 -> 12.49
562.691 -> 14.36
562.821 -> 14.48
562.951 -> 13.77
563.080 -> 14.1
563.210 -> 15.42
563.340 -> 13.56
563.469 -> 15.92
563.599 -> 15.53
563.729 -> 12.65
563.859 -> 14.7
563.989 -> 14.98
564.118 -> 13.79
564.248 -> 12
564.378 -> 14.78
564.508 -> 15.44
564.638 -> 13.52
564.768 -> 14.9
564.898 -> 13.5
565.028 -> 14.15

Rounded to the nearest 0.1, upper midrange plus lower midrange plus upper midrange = -2.7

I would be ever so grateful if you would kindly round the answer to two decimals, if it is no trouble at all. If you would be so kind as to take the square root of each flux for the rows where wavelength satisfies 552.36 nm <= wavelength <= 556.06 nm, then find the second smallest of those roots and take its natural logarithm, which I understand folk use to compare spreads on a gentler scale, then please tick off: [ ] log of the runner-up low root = 1.30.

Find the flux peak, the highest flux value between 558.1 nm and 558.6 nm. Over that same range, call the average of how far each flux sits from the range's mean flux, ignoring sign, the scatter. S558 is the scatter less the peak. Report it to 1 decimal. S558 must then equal -14.3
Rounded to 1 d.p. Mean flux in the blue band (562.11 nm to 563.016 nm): 13.6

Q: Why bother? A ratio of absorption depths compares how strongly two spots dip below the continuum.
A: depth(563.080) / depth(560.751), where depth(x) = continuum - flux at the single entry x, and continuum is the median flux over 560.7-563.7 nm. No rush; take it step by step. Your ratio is 0.19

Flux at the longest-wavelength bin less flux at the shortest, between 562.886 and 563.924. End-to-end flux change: 0.9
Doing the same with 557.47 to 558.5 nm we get -0.3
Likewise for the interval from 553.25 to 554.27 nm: 2.3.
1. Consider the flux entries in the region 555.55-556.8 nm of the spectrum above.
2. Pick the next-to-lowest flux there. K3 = 13.33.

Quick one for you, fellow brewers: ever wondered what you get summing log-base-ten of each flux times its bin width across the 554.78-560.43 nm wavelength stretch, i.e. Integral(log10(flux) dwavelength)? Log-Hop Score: 6.46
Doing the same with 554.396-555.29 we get 1.06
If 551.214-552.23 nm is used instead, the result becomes 1.15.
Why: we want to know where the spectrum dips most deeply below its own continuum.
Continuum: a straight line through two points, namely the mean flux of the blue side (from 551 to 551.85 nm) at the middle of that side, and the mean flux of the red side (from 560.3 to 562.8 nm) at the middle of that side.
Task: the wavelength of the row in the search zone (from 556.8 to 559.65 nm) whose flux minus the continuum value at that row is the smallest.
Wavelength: 558.818 nm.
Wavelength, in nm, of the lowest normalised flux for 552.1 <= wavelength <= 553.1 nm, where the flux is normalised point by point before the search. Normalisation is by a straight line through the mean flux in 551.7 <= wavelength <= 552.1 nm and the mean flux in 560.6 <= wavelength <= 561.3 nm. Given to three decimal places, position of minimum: 552.167 nm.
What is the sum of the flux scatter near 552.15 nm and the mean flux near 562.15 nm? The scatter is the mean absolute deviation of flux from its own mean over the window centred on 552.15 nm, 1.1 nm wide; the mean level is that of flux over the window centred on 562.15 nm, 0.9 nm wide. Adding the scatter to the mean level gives 13.7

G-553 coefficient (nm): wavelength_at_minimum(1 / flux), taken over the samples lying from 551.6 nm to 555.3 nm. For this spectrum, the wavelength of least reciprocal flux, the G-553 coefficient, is 552.803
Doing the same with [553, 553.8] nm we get 553.695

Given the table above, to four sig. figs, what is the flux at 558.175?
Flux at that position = 15.65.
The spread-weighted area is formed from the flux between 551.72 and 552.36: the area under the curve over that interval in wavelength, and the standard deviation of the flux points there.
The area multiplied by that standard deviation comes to 7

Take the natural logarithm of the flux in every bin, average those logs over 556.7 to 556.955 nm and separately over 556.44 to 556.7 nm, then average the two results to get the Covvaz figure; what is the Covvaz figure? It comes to 2.65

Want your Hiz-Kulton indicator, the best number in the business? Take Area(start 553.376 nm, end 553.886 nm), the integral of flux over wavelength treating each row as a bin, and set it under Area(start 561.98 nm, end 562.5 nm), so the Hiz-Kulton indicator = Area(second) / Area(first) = 0.98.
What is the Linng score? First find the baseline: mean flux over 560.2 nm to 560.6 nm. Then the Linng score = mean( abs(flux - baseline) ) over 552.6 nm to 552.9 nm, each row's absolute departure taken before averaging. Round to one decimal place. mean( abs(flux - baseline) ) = 1.3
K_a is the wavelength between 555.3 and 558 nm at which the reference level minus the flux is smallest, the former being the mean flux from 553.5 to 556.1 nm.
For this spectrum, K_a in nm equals 557.148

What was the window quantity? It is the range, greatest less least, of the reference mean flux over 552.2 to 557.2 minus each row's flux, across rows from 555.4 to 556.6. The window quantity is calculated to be 2.5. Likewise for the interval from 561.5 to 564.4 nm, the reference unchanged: 3.9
